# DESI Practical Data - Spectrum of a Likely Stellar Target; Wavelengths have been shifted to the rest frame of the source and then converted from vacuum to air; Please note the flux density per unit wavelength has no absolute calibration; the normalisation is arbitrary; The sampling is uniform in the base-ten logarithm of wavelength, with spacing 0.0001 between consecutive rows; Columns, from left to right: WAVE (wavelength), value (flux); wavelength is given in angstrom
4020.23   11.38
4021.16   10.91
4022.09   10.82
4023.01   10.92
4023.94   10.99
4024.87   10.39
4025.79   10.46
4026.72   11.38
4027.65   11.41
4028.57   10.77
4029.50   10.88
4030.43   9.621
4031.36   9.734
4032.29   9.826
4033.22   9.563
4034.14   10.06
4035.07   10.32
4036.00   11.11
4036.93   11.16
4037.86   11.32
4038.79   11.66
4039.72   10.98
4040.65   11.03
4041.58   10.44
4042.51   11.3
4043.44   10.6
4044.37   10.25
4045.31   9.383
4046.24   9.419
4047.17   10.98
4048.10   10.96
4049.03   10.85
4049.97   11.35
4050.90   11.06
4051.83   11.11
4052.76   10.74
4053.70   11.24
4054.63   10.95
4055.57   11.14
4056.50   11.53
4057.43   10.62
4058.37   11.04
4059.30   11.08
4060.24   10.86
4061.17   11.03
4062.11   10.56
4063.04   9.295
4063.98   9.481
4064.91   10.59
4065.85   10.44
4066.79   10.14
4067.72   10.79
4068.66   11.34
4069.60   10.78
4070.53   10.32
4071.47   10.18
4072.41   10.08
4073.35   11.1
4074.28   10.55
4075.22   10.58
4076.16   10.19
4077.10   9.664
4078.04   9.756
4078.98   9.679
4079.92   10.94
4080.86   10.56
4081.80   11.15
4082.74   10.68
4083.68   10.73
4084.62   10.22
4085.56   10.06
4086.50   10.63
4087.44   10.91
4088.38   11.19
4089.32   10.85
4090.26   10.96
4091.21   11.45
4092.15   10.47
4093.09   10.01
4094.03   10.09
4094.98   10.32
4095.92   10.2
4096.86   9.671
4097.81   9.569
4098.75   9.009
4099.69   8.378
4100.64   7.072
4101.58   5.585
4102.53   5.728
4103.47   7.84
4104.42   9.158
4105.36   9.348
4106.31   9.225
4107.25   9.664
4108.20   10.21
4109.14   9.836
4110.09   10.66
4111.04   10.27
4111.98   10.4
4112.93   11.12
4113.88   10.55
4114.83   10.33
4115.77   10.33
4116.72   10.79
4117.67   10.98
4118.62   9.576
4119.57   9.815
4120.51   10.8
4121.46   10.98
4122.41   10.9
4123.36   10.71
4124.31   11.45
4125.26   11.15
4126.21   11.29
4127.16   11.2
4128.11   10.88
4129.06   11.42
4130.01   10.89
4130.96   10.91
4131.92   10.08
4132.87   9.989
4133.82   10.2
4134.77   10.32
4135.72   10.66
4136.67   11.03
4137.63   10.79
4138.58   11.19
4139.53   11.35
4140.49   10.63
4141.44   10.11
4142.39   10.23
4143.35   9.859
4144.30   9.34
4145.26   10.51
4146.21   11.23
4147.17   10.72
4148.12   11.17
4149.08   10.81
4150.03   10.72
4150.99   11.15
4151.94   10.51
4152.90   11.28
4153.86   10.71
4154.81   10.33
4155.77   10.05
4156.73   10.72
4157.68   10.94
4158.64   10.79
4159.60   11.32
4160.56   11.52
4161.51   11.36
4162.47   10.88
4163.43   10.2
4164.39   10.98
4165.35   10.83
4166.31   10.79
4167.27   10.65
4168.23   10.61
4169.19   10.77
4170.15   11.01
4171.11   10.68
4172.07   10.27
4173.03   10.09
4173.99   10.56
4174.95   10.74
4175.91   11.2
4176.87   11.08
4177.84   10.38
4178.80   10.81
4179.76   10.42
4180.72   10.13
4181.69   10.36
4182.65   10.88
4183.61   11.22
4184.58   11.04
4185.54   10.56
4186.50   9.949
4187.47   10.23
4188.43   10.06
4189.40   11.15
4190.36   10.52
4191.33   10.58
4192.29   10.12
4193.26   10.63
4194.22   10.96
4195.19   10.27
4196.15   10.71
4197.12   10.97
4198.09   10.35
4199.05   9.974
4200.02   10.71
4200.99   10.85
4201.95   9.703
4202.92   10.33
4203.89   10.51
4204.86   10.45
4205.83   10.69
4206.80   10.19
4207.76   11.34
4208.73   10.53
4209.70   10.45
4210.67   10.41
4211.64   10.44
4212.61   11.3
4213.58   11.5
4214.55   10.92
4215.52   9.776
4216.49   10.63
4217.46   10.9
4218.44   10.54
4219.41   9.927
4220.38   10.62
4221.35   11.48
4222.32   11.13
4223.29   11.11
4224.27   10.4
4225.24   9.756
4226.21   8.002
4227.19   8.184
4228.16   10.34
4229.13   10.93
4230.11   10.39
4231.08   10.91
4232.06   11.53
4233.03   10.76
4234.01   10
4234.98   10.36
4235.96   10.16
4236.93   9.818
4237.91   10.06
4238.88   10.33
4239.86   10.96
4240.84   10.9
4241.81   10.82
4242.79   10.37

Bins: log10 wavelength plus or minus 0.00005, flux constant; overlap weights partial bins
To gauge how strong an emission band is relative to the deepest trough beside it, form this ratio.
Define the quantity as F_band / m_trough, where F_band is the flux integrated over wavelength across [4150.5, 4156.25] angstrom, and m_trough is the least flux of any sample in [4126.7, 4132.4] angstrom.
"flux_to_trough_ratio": 6.1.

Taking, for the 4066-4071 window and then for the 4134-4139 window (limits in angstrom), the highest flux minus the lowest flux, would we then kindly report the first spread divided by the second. 1.4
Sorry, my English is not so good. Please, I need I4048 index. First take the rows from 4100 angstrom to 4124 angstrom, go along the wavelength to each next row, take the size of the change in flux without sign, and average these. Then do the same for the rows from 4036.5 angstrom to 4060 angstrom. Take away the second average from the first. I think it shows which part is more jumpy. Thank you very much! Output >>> 0.13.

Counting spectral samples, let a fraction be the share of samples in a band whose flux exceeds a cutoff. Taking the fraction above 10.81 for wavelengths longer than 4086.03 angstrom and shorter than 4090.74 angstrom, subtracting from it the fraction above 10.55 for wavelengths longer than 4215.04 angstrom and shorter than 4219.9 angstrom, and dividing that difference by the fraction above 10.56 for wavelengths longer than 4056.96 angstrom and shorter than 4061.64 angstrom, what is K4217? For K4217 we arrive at 0.4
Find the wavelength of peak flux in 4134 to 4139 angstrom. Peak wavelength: 4138.58 angstrom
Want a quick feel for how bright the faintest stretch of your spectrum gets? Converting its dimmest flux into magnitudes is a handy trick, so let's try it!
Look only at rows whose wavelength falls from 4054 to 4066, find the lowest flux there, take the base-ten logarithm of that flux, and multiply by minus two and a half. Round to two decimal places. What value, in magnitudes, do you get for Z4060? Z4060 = -2.42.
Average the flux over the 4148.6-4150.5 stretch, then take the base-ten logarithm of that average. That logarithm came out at 1.03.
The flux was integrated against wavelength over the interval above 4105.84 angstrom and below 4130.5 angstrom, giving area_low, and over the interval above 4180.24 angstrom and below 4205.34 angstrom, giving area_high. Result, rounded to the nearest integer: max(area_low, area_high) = 264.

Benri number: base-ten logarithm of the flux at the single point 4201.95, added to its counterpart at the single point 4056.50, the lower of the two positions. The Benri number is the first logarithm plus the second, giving 2.05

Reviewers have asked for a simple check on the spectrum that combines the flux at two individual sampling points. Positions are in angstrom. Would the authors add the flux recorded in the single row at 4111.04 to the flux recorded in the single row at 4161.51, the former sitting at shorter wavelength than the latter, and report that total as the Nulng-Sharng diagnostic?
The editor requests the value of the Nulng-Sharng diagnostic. 21.6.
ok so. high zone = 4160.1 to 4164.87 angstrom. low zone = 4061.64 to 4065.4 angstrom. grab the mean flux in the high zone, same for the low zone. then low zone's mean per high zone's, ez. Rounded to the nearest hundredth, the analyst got 0.91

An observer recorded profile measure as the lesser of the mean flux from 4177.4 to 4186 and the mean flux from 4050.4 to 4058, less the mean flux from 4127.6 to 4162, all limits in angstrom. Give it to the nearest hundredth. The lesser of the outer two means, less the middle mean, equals -0.07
